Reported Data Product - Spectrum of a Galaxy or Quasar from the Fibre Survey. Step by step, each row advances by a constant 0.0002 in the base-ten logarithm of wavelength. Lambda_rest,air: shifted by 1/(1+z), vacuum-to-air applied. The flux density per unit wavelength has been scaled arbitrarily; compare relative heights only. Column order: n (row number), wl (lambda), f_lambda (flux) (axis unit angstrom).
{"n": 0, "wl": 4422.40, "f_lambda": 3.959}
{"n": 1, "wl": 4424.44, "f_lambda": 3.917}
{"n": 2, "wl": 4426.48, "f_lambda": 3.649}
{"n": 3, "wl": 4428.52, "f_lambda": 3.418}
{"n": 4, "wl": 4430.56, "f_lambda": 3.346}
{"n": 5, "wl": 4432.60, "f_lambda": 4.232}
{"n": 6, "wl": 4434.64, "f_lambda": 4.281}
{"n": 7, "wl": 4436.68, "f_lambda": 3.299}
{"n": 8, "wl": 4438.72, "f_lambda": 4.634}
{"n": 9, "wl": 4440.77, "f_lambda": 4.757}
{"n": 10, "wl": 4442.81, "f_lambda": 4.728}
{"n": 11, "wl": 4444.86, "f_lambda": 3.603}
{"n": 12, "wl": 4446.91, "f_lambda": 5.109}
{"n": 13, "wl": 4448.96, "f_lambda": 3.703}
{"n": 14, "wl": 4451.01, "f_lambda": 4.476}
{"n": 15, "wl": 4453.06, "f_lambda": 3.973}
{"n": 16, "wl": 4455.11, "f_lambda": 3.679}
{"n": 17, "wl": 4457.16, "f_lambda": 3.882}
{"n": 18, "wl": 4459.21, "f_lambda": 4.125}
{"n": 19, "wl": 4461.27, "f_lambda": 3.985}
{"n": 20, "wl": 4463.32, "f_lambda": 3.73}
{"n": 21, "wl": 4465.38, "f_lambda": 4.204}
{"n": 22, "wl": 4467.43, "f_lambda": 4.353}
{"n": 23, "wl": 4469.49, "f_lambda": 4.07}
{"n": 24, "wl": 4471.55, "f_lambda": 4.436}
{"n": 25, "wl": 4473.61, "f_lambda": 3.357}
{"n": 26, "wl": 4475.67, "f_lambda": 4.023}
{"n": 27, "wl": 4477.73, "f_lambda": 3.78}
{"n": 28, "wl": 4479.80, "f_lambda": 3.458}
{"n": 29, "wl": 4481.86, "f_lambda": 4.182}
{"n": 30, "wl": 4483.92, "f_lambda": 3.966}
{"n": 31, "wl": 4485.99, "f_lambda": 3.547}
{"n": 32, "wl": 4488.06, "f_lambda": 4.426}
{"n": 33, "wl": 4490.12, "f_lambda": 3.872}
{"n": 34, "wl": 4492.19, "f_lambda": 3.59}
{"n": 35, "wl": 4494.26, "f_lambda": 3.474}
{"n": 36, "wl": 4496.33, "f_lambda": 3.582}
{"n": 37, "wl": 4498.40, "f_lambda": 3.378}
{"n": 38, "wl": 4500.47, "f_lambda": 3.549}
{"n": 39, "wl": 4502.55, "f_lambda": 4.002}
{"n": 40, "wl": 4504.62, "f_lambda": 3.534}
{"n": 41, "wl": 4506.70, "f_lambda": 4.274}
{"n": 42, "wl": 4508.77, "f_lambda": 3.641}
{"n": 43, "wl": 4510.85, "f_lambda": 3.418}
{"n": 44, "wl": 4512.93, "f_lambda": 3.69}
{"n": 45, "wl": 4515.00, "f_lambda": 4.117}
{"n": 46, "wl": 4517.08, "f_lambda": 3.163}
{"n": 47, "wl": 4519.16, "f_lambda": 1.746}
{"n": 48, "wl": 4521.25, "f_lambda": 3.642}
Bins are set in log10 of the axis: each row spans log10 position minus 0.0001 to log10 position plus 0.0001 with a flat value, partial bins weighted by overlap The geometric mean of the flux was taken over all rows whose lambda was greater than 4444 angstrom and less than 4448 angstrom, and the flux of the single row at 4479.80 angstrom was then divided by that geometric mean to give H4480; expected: 0.81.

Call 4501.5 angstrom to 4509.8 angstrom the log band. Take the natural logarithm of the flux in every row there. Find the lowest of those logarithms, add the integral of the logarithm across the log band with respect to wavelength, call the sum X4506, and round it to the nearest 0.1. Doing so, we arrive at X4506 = 12.5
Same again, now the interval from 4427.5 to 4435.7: 12.1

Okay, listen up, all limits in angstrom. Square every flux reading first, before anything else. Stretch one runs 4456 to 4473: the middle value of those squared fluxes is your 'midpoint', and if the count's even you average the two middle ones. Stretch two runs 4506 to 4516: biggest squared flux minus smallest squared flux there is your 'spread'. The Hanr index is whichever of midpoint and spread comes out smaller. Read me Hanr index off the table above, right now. 6.6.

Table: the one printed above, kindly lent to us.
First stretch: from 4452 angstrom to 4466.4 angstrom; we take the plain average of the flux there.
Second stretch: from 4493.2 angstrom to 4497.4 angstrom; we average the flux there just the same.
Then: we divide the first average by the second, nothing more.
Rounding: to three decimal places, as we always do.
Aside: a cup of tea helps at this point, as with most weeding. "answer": 1.117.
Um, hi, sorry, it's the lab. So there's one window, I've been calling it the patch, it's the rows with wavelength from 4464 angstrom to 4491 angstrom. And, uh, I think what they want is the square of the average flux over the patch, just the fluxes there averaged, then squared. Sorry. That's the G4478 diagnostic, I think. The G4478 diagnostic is 15.8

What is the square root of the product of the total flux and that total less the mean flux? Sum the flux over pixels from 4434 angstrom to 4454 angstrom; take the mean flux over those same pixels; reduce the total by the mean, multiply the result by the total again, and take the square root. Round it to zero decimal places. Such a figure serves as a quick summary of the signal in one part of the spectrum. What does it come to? 40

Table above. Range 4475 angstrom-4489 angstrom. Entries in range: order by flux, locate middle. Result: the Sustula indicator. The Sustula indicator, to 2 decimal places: 3.97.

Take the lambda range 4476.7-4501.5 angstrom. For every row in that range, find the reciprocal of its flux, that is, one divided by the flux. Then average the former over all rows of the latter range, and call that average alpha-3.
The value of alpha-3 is 0.270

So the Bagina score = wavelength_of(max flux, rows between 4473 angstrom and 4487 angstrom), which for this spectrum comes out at 4481.86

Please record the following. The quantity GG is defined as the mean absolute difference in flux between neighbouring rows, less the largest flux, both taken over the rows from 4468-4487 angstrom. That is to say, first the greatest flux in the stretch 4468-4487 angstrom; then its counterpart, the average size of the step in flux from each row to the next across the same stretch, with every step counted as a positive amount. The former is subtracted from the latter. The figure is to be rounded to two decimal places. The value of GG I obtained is -3.93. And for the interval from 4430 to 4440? -3.82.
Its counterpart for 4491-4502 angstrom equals -3.44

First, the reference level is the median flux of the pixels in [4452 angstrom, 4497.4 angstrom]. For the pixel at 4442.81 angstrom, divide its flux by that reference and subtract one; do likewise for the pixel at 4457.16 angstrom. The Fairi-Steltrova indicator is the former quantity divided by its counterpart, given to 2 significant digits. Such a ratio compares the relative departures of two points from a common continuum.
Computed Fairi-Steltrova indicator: -19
